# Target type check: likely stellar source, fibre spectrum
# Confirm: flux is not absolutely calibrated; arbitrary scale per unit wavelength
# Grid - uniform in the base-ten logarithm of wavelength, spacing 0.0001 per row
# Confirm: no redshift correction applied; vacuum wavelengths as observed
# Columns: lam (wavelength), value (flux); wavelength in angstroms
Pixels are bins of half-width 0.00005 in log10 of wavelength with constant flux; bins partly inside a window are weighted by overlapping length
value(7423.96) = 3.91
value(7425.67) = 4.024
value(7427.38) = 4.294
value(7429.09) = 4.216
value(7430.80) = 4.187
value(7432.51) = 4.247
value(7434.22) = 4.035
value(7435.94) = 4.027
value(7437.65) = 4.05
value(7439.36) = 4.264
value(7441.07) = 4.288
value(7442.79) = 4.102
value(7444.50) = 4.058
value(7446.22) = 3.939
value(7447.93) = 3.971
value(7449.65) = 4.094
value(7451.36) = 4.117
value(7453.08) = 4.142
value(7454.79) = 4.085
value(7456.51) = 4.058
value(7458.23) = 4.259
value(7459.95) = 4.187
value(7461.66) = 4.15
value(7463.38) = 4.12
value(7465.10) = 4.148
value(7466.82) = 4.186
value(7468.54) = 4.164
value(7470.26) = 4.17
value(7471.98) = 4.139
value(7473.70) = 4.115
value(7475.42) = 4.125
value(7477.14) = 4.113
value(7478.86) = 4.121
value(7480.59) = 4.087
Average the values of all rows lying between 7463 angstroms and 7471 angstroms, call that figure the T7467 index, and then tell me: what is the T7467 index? 4.16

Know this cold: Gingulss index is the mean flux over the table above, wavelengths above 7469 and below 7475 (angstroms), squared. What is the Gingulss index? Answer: 17.2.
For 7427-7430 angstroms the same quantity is 18.1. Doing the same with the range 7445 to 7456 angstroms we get 16.5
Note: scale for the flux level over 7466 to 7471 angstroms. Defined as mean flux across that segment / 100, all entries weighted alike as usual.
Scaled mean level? 0.0417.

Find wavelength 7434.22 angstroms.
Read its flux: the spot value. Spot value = 4.035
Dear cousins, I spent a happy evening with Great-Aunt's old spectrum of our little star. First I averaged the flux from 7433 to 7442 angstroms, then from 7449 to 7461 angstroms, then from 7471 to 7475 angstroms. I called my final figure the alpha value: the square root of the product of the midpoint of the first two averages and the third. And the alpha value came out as 4.13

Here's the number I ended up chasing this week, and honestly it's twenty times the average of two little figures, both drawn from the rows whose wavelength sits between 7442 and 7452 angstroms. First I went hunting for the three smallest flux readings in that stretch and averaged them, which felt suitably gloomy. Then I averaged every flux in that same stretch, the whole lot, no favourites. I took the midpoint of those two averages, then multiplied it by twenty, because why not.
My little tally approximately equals 80.4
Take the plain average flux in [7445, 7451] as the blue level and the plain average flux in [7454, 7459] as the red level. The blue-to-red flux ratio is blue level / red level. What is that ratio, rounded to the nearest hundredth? 0.97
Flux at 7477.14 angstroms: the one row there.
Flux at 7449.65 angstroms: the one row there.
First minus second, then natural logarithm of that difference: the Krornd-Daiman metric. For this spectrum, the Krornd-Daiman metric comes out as -4.0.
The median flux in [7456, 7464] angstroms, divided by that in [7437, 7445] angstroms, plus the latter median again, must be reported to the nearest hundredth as 5.11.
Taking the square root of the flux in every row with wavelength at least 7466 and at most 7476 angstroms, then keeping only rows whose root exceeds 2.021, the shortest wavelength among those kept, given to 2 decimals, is 7466.82 angstroms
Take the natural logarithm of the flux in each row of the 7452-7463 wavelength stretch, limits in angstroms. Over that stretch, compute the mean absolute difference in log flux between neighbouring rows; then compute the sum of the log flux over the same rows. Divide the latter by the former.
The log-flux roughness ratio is 450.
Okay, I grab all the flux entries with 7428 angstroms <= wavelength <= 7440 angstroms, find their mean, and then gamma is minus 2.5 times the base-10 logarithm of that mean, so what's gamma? -1.54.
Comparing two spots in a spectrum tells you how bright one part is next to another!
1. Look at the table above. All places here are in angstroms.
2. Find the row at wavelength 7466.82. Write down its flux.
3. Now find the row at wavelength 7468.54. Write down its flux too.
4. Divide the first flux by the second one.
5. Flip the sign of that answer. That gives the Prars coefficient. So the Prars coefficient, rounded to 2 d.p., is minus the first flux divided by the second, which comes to -1.01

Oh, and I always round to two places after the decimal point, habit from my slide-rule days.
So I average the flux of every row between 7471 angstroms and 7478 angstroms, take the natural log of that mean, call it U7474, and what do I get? 1.42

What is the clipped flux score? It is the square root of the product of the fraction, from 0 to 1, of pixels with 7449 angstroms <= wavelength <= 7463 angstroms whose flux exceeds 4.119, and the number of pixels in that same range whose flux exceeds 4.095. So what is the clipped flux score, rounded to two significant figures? 1.6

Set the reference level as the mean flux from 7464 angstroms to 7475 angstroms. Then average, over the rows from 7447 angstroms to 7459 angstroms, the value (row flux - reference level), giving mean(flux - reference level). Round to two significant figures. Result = -0.050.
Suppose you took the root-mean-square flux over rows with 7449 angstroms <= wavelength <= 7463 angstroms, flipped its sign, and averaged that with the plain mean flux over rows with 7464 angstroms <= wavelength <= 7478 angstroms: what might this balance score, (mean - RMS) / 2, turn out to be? 0.004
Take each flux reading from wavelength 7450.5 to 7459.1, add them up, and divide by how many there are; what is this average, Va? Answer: 4.132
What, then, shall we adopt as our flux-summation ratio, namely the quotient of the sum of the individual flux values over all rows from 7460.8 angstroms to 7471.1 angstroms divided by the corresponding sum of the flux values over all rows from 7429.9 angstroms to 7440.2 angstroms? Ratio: 1.01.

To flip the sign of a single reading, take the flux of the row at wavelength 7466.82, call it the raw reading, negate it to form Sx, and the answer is -4.19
